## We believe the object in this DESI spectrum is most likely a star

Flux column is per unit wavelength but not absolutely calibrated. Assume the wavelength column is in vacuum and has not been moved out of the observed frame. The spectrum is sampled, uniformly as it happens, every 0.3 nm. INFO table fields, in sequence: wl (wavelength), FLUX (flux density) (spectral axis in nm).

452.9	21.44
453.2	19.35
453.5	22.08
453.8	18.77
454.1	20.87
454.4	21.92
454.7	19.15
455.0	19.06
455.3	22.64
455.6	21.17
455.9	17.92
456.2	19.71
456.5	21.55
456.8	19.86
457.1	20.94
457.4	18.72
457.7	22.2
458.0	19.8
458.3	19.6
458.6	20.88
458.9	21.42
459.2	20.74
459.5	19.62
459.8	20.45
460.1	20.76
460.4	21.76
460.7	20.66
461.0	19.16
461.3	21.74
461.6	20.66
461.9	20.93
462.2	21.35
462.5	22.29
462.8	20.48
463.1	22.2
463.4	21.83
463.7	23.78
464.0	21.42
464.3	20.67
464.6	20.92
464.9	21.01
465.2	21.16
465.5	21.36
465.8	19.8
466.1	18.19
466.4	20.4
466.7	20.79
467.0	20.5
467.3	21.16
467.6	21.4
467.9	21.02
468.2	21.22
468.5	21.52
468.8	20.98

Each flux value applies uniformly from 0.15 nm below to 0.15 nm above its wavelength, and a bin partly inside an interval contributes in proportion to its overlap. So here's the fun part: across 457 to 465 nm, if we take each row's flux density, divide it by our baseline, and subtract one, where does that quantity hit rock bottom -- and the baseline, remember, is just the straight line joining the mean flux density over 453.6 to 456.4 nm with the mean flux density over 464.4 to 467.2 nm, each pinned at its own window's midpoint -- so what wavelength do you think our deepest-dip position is 457.4 nm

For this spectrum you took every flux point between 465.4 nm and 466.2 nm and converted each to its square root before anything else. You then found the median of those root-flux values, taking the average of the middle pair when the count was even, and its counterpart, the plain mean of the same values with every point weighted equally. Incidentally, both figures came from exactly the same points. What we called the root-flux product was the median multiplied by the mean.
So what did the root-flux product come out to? 19.8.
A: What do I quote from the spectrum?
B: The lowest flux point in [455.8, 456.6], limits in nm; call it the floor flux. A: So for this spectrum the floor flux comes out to 17.92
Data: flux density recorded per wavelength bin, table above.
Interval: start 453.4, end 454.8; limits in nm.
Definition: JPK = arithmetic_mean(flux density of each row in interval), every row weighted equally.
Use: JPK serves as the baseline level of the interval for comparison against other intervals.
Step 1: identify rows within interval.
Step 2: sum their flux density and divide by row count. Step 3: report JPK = 20.6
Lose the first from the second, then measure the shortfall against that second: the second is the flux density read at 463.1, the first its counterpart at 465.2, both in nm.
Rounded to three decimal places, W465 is 0.047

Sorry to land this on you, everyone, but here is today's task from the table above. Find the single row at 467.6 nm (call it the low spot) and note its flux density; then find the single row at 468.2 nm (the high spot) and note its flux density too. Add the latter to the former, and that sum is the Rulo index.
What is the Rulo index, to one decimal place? 42.6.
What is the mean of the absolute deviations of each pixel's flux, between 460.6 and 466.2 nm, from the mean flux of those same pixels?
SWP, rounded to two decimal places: 0.83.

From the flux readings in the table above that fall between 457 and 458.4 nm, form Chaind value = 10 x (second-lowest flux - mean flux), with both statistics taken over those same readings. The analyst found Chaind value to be -6.5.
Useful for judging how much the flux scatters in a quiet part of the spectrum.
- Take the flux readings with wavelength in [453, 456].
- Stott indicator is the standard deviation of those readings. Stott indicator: 1.6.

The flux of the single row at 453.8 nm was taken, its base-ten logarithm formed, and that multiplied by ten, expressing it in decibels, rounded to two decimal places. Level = 12.73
